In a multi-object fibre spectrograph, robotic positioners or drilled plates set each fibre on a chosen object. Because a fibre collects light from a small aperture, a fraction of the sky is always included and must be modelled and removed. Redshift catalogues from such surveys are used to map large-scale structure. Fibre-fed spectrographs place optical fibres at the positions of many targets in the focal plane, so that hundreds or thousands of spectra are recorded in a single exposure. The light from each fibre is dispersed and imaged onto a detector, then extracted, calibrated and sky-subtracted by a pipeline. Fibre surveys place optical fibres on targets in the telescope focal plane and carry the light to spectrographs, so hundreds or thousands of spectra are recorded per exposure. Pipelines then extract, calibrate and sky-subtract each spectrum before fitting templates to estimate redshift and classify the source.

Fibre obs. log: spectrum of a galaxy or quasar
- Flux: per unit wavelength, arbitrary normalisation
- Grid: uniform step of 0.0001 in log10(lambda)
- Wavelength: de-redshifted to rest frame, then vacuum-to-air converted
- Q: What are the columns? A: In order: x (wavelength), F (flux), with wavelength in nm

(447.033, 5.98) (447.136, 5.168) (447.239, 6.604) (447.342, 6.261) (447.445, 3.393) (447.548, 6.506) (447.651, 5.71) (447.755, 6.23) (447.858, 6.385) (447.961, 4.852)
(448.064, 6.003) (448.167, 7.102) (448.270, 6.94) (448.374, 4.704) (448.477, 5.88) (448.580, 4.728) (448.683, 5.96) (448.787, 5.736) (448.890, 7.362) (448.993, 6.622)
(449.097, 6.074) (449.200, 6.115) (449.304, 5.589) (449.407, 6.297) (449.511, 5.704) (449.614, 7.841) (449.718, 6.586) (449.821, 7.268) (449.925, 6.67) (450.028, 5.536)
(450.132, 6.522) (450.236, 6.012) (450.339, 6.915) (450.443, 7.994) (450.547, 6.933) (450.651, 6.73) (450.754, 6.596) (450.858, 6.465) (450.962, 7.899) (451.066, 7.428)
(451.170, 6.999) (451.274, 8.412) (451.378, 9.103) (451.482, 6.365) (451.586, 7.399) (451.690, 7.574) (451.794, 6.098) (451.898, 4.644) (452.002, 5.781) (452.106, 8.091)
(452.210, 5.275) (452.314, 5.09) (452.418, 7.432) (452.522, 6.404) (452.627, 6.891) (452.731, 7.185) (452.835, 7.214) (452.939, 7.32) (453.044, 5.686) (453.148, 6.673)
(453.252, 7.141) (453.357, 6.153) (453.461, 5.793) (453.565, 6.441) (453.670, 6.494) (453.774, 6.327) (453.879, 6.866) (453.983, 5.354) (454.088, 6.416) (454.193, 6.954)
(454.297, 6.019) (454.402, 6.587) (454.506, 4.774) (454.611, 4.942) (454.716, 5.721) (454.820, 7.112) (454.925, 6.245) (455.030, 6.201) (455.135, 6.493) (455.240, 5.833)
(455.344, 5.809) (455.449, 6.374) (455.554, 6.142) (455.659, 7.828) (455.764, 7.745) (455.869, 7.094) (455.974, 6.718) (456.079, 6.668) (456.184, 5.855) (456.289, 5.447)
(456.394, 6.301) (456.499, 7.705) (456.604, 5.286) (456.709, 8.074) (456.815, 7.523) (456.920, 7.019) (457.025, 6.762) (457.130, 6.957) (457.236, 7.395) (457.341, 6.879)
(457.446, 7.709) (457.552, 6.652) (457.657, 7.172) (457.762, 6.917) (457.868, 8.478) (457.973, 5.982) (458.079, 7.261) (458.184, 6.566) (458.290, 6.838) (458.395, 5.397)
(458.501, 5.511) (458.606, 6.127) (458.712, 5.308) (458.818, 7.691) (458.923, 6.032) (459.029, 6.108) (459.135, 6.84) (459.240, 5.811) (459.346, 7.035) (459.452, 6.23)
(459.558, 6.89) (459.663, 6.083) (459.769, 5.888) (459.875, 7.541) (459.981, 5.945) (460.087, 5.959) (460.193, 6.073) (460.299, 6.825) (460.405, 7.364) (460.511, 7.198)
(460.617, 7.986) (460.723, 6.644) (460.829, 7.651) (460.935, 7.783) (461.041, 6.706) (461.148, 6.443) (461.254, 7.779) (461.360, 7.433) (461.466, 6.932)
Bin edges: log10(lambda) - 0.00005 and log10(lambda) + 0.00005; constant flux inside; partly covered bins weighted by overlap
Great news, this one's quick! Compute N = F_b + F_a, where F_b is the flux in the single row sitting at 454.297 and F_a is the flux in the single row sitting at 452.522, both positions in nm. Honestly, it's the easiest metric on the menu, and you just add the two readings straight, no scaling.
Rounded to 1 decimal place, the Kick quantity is 12.4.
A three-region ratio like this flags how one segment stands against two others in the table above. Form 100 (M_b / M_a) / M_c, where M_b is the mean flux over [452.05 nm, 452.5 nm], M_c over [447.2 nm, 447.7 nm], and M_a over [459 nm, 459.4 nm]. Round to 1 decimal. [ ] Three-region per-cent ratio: 17.6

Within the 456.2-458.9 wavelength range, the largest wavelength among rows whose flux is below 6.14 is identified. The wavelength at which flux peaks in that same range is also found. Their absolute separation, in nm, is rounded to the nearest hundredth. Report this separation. 0.84 nm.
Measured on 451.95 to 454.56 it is 2.40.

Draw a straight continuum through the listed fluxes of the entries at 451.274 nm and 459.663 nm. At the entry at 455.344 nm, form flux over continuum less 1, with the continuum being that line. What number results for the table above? -0.20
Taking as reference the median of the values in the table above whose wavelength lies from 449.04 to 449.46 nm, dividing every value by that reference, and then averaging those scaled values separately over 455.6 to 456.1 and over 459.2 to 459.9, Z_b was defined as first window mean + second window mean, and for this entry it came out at 2.25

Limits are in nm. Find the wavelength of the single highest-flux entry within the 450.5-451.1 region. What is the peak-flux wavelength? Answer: 450.962 nm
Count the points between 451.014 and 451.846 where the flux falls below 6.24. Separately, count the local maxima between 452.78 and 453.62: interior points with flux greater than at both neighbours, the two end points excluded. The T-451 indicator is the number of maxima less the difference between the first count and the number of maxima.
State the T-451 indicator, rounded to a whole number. 3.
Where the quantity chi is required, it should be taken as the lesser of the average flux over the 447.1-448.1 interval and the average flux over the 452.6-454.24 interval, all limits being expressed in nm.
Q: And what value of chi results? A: 5.71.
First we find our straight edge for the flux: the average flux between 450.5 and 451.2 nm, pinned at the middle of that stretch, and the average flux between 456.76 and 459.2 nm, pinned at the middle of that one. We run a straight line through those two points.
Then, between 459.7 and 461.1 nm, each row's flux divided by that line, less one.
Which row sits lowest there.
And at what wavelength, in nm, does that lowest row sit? 459.769 nm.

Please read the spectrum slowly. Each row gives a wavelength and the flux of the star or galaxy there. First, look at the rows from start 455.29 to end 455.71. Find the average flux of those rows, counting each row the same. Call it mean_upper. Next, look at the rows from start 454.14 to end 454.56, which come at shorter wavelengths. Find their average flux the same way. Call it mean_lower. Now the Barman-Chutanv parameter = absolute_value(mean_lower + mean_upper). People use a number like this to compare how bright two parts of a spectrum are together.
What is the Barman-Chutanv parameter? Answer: 12.6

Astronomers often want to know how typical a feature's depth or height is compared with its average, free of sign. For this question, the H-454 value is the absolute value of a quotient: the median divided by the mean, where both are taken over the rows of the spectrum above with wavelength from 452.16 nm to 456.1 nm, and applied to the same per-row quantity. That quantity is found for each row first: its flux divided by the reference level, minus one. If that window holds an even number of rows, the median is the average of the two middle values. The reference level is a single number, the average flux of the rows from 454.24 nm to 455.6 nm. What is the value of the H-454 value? 1.06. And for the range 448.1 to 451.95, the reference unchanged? 0.97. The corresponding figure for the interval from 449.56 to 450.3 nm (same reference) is 0.92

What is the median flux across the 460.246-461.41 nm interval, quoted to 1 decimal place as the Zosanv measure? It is 7.4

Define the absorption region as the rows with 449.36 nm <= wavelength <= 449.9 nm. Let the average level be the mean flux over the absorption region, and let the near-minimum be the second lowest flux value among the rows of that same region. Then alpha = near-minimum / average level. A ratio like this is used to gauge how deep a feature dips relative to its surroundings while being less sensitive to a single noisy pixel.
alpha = 0.93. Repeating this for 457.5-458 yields 0.94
